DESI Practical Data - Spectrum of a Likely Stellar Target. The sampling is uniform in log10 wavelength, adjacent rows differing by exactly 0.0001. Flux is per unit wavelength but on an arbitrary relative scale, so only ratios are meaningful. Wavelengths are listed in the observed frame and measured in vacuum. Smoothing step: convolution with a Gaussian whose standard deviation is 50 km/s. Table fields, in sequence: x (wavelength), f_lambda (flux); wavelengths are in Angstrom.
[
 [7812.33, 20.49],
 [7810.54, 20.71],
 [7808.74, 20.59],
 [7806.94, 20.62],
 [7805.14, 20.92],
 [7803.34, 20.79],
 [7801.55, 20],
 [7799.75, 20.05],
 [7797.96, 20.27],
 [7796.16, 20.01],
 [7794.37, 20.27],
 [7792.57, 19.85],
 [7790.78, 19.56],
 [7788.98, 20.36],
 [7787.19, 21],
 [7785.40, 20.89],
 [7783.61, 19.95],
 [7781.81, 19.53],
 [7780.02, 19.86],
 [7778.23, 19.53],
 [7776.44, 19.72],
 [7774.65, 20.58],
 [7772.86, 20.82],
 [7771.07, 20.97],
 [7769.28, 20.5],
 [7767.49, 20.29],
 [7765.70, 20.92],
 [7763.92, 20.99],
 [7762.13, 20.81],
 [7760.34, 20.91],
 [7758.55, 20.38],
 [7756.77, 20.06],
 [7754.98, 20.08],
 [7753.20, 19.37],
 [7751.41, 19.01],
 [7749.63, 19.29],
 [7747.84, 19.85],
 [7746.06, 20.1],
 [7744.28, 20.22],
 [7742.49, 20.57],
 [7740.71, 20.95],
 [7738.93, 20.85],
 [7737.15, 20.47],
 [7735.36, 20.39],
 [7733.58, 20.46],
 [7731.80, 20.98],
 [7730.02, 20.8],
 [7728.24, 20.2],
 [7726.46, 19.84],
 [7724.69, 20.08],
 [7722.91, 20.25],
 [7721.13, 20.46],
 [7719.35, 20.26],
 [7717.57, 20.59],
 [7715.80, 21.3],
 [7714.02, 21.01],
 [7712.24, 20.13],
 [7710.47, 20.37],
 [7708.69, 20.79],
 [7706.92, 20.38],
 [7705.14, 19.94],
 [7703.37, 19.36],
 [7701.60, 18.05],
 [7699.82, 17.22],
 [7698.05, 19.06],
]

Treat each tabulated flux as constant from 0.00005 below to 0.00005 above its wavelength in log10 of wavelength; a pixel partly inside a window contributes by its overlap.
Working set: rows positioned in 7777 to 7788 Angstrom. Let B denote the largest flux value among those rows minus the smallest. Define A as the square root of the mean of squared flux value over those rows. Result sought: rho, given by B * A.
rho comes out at 30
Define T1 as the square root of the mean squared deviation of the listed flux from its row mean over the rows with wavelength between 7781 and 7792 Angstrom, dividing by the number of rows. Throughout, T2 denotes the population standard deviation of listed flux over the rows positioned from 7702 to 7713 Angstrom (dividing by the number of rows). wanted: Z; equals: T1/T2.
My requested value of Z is 1.3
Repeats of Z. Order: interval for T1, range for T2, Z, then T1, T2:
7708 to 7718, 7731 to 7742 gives 1.6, 0.39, 0.25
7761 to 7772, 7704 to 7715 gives 0.7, 0.26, 0.37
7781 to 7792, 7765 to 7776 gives 2.4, 0.59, 0.24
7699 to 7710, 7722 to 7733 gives 3.2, 1.27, 0.40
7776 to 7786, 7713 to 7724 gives 1.2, 0.46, 0.39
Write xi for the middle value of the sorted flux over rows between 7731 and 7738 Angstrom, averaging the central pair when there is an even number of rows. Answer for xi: 20.5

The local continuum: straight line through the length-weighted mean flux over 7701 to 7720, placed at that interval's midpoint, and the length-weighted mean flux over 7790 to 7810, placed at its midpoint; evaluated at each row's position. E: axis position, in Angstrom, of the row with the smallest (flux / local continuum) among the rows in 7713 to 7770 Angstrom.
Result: 7751.41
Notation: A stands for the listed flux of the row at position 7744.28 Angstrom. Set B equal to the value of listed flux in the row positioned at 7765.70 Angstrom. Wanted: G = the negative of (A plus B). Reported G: -41.1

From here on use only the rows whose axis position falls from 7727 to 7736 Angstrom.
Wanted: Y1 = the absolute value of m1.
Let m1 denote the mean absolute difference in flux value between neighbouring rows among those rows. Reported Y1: 0.34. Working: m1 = 0.34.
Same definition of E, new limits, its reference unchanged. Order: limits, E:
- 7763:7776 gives 7767.49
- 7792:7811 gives 7792.57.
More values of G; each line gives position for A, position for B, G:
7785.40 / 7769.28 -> -41.4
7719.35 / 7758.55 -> -40.6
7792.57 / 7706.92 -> -40.2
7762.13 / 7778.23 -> -40.3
